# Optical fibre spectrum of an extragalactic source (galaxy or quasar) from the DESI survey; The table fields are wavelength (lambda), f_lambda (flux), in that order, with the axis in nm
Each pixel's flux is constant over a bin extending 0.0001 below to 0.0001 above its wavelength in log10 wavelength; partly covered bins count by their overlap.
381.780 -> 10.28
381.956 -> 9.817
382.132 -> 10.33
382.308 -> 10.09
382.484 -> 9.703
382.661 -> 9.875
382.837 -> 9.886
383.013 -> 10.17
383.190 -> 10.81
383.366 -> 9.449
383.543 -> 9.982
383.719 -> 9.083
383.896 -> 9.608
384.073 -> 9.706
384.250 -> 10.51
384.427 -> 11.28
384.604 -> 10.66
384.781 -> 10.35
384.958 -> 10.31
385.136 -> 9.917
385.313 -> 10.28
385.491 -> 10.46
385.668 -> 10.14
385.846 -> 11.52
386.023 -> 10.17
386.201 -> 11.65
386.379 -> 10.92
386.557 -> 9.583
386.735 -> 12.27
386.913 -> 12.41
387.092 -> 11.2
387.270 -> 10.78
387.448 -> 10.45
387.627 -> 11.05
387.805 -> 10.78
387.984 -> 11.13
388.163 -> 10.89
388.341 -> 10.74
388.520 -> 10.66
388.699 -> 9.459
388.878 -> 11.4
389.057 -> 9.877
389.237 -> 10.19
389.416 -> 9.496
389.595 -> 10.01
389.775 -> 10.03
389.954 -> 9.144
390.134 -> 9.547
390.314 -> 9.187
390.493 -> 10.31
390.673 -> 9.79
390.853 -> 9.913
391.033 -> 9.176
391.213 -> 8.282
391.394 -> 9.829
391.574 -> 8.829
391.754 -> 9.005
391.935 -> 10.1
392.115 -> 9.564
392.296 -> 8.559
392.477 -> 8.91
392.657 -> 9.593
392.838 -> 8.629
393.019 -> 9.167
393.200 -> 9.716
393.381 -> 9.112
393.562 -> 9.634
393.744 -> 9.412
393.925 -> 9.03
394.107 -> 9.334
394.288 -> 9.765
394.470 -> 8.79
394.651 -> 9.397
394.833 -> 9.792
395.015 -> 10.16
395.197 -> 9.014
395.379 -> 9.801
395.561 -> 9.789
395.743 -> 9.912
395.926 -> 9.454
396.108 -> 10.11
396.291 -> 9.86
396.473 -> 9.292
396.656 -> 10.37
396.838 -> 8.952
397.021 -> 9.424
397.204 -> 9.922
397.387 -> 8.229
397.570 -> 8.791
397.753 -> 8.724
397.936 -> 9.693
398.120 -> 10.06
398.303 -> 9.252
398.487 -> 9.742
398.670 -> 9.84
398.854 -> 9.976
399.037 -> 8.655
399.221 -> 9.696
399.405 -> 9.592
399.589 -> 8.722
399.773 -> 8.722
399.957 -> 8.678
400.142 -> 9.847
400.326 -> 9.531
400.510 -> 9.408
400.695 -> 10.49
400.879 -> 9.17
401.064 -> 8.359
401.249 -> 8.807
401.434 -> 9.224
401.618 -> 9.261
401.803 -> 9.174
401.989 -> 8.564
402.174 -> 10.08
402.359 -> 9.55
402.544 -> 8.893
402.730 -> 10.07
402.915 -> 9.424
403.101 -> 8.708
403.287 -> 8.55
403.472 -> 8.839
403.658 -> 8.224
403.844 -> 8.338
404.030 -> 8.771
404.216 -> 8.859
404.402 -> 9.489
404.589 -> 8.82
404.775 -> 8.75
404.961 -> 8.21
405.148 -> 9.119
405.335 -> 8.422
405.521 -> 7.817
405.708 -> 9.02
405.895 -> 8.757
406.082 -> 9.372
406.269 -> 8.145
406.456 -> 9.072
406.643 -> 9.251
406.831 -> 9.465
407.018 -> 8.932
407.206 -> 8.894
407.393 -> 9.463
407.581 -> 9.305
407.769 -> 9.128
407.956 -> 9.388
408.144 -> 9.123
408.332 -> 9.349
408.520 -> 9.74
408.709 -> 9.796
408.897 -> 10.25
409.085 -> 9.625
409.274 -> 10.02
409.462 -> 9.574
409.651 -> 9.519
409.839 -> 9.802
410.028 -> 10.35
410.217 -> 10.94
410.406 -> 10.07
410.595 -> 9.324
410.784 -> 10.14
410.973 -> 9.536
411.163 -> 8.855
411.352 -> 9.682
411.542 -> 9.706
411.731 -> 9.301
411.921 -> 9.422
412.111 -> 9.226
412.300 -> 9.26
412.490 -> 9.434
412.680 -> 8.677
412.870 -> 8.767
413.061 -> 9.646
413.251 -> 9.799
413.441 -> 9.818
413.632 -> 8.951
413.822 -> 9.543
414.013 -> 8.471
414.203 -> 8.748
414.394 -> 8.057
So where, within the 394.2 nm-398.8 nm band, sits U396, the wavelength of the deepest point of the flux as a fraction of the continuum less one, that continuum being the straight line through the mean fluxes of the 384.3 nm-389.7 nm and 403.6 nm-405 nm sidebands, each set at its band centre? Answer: 397.387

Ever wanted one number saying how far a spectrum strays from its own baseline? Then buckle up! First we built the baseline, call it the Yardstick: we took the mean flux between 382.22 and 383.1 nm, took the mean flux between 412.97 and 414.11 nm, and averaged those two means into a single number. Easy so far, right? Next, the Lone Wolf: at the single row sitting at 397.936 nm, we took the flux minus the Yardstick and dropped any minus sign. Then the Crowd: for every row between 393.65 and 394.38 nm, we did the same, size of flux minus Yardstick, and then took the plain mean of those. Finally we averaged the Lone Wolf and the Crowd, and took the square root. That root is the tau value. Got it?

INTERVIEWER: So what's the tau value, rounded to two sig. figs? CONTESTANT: 0.42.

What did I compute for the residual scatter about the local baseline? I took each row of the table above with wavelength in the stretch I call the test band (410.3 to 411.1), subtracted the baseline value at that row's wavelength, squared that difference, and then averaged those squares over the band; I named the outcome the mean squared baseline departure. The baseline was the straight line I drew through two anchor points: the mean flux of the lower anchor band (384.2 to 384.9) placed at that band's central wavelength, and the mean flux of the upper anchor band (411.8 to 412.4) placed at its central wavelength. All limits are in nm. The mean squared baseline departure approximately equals 0.3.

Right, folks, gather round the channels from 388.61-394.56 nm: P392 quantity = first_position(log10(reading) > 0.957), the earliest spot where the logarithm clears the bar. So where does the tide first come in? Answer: 388.699 nm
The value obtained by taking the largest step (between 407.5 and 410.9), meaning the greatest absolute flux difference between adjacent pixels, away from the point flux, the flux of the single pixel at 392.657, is 8.7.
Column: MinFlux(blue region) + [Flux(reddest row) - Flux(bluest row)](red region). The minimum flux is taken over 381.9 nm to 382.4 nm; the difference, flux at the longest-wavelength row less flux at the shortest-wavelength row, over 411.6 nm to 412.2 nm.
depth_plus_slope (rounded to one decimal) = 9.7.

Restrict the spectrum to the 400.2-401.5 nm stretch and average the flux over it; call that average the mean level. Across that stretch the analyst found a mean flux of 9.3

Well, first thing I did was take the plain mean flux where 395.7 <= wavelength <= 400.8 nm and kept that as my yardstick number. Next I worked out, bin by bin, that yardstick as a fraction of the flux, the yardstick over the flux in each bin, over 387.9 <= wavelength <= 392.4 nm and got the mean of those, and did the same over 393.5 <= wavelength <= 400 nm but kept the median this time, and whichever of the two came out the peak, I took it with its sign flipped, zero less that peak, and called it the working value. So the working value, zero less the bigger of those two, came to -0.99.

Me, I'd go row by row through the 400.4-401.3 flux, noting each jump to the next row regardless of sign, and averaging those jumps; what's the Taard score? 0.9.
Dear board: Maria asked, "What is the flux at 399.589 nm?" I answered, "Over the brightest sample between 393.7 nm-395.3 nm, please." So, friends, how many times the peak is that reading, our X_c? 0.86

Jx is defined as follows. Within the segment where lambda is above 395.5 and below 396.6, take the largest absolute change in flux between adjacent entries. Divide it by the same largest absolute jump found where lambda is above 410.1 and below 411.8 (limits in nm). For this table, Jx 0.8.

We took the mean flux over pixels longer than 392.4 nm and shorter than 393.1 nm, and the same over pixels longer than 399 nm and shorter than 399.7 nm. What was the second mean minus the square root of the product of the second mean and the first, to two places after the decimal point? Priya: 0.05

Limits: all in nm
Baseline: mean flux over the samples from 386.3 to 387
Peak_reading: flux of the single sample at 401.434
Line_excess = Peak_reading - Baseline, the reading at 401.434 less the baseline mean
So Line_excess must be -2.1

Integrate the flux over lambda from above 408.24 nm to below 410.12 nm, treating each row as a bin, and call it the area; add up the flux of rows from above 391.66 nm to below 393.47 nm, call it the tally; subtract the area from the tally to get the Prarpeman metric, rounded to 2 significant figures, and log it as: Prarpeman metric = 74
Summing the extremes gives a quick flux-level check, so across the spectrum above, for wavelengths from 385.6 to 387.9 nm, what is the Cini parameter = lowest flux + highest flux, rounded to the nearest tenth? 22.0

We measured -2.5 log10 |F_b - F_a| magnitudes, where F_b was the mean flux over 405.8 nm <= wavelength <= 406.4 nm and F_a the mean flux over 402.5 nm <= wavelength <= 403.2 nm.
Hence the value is 0.7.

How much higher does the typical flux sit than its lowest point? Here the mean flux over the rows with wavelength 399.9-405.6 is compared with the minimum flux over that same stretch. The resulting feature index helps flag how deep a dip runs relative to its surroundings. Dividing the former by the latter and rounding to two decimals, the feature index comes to 1.15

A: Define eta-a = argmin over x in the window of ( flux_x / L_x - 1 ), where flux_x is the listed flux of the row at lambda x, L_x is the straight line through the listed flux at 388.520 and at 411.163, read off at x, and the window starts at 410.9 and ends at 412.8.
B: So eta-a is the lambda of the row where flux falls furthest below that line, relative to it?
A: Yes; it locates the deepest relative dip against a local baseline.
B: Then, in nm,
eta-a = 412.680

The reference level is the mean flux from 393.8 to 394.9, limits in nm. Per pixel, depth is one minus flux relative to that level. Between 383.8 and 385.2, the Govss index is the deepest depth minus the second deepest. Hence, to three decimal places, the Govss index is 0.010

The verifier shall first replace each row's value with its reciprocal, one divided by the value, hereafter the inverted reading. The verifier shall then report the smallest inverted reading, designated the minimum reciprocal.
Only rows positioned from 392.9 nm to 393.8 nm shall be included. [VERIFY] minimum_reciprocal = 0.103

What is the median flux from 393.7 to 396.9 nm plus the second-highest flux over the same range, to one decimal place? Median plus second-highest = 19.8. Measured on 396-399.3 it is 19.8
